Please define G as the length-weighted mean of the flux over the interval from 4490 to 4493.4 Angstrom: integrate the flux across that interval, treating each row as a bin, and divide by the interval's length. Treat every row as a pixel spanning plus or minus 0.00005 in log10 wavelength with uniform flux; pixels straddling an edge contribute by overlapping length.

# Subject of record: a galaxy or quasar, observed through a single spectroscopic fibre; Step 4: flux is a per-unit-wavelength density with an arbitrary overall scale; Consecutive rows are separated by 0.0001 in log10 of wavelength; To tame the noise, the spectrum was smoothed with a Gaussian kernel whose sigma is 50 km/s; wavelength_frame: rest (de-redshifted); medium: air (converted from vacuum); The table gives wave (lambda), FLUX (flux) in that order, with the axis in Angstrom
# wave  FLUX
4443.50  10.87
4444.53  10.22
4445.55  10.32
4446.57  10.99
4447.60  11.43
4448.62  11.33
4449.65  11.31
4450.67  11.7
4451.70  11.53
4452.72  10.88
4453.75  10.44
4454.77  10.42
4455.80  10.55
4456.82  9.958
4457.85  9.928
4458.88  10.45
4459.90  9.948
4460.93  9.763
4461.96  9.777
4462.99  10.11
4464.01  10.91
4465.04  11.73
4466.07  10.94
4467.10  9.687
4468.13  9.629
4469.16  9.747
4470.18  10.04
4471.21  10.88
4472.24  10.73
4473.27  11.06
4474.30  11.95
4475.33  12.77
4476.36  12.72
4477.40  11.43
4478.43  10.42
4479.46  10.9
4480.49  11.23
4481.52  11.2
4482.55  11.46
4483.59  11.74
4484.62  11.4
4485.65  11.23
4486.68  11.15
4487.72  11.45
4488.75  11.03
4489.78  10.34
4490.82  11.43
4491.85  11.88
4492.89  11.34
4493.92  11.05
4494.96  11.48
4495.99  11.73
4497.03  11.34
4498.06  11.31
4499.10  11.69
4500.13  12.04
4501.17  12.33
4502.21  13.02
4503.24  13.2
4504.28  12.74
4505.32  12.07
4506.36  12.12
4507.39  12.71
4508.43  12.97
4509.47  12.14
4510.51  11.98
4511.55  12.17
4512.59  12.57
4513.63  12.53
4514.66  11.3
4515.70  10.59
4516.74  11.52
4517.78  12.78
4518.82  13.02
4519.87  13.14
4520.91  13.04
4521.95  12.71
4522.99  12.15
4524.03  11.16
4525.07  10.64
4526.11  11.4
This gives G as 11.4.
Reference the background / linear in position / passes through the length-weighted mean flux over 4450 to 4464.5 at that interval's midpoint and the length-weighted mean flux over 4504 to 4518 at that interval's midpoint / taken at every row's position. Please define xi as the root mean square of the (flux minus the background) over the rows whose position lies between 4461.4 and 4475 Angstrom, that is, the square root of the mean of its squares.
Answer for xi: 0.76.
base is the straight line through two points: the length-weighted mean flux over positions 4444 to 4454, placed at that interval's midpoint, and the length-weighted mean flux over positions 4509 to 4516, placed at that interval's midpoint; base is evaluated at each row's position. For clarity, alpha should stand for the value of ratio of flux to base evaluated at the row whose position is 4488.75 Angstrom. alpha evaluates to 0.95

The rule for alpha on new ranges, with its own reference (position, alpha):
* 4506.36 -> 1.02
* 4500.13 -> 1.02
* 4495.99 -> 1.00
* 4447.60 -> 1.04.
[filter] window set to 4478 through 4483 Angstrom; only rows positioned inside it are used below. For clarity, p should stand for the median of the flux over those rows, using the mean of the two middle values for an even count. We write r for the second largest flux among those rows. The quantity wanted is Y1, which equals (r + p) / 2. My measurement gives 11.2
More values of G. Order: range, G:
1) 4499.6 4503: 12.5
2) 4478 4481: 10.9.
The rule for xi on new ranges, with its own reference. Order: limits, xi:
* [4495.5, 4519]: 0.69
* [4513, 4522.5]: 0.82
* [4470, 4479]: 0.95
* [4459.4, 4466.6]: 0.67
